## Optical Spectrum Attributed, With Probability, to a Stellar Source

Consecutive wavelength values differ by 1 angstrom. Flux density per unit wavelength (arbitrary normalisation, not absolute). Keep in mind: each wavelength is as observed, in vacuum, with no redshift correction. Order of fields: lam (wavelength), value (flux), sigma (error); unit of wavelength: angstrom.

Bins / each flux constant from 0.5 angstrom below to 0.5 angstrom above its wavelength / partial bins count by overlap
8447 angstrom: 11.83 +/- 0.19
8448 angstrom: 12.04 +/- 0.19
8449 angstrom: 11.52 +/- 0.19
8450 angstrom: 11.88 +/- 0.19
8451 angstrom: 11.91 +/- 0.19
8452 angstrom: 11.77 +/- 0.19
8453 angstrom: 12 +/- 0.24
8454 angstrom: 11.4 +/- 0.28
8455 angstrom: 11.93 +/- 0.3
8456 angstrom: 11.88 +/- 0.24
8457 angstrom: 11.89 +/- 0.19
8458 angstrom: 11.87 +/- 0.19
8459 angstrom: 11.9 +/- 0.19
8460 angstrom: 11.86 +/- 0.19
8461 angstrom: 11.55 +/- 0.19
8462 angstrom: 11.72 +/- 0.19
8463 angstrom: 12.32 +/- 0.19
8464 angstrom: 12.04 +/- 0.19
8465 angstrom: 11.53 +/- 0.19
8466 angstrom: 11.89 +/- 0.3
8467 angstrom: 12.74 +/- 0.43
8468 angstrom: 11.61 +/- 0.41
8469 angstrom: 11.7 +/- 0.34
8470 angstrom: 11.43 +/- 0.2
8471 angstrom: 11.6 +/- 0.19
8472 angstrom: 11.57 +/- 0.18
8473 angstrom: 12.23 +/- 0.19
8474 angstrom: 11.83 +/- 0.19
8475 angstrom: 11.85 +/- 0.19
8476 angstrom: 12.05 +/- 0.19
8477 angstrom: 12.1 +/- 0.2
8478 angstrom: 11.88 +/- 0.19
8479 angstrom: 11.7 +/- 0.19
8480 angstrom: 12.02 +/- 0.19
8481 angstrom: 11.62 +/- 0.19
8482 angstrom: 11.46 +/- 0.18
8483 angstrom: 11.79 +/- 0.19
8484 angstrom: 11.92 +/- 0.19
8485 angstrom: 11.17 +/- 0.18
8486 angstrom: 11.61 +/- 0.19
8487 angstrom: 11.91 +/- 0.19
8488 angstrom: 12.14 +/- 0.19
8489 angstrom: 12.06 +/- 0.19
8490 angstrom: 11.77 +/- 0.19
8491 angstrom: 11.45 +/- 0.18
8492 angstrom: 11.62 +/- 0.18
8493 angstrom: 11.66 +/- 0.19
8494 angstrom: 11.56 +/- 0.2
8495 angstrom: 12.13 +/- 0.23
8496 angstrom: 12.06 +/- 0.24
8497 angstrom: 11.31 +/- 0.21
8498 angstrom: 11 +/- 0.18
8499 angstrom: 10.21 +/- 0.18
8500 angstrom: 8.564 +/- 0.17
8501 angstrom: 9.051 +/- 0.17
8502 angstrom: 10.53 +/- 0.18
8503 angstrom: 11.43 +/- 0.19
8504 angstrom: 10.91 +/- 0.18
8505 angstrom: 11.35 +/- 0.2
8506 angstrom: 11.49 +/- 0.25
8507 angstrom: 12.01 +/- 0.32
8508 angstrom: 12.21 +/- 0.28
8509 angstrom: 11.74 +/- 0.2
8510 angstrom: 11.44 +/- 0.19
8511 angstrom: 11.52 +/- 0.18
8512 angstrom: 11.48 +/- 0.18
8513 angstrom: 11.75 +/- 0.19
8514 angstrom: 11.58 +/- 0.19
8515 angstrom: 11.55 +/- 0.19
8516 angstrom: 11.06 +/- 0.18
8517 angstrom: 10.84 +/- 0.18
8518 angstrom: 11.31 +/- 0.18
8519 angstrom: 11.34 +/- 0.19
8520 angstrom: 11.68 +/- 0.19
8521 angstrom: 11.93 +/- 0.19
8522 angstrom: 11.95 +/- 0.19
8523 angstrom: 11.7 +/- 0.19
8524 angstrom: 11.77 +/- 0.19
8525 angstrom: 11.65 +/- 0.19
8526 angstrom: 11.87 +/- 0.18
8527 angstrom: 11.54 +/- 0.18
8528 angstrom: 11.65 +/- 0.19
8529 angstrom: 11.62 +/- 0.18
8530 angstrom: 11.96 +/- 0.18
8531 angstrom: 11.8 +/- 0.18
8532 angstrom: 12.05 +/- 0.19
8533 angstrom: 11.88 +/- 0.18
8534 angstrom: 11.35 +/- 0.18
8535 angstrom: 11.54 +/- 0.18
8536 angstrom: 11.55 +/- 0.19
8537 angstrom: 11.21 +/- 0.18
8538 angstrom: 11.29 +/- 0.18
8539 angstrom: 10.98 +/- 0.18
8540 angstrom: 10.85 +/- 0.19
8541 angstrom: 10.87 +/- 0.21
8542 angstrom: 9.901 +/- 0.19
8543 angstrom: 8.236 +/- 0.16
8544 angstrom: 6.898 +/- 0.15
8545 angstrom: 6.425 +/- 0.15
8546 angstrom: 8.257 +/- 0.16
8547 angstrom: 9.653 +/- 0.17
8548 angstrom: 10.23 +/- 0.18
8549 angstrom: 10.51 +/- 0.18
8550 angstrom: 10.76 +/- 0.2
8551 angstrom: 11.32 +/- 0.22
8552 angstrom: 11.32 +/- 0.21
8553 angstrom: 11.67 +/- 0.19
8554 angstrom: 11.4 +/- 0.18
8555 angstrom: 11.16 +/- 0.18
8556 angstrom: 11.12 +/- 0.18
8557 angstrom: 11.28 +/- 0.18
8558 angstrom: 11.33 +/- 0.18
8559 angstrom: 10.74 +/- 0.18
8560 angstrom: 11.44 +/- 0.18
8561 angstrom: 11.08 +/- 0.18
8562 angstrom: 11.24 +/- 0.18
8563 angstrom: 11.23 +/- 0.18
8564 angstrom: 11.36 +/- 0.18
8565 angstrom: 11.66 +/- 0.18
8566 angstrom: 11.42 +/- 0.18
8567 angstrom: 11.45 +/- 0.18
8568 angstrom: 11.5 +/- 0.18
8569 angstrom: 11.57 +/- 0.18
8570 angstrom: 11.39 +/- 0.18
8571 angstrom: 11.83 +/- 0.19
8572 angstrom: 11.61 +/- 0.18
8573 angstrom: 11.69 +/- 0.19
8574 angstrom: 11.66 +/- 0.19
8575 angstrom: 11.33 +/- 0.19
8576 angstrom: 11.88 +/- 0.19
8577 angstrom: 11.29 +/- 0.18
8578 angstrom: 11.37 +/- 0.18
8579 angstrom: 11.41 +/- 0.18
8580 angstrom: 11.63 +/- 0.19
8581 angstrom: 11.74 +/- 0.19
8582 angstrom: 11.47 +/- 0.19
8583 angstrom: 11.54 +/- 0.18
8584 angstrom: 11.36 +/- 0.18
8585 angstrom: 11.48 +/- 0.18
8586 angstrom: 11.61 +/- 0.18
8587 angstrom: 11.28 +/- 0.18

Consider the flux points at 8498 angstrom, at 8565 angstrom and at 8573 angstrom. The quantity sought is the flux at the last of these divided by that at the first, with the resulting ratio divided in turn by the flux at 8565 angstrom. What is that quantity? 0.0911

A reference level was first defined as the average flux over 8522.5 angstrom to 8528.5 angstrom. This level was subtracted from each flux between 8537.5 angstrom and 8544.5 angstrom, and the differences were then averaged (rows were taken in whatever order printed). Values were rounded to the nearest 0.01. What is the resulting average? -1.84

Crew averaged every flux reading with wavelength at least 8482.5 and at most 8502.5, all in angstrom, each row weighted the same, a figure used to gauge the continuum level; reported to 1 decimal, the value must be 11.3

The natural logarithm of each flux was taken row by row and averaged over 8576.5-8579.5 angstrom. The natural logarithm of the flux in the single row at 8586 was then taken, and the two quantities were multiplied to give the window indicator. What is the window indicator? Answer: 5.96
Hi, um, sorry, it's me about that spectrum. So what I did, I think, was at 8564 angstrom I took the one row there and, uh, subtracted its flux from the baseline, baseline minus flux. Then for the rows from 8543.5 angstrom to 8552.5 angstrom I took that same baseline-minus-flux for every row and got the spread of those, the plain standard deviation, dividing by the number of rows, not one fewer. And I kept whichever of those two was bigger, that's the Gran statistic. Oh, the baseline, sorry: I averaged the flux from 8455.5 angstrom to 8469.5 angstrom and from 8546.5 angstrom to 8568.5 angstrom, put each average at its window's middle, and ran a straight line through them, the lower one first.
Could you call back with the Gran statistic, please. 1.8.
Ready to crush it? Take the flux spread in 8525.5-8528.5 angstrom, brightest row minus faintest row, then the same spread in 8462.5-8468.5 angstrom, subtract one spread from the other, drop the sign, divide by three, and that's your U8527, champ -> 0.29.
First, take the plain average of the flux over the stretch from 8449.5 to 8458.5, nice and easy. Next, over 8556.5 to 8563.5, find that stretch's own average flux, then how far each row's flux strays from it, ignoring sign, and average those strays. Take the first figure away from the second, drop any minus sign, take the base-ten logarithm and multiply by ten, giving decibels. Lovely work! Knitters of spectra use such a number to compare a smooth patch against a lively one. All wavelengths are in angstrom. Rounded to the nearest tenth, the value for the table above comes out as 10.7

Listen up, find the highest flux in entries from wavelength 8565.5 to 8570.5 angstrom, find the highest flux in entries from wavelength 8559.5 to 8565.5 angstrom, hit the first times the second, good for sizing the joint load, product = 135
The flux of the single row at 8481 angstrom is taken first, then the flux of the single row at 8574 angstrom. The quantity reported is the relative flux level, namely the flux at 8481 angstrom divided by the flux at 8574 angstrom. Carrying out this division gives 1.00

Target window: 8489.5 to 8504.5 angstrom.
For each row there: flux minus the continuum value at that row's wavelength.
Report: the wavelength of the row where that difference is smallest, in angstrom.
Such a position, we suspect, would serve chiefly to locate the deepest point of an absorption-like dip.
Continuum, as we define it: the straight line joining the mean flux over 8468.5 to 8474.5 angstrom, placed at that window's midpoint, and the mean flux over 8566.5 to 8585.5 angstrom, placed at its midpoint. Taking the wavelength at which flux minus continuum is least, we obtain 8500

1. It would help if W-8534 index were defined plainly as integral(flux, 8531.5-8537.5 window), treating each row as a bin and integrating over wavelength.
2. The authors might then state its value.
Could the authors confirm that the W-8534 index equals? 70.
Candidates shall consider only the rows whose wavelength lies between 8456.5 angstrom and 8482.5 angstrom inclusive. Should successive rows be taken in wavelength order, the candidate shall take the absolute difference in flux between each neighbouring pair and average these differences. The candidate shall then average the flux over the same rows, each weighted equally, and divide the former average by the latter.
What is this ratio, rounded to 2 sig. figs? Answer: 0.025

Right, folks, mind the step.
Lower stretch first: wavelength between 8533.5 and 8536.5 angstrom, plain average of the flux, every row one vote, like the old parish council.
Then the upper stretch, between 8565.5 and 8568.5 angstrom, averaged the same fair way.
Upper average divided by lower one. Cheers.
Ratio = 1.00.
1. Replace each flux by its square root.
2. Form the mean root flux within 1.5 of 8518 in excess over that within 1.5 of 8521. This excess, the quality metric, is -0.10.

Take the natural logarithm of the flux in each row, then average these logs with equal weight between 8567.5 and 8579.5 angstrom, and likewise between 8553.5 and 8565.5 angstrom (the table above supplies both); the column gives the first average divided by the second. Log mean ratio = 1.01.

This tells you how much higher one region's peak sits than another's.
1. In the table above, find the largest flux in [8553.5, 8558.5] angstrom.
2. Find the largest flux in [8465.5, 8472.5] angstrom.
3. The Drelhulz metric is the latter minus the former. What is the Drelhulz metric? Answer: 1.34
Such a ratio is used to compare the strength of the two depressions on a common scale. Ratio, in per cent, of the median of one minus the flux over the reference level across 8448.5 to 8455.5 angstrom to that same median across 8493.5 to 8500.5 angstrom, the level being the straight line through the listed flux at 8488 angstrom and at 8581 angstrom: 53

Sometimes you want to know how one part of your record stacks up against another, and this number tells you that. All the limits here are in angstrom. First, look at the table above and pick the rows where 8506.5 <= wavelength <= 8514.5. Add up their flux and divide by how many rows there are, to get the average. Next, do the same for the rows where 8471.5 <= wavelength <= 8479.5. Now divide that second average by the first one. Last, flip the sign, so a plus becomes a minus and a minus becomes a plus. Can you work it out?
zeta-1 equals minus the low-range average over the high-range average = -1.02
